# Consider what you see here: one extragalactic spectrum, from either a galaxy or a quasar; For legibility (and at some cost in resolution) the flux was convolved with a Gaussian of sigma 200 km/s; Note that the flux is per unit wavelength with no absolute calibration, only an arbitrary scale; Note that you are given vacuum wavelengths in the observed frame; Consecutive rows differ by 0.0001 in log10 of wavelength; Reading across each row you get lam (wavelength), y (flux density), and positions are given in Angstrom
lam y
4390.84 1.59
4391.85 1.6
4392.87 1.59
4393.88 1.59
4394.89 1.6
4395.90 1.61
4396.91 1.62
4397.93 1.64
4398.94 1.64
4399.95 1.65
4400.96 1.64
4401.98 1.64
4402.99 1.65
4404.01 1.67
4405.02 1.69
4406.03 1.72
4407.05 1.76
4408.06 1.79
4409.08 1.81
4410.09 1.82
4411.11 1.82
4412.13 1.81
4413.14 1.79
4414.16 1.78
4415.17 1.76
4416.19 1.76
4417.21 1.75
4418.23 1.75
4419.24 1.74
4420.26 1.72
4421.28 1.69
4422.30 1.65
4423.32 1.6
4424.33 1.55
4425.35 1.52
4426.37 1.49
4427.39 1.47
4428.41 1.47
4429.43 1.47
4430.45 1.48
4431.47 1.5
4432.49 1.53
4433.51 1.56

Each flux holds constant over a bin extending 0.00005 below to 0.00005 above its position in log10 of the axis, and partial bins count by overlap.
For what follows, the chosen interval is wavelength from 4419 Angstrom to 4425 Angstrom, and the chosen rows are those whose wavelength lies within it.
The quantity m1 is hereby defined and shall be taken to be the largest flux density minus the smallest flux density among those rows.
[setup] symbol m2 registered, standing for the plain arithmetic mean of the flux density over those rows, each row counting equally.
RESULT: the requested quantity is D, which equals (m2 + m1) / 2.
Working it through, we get 0.924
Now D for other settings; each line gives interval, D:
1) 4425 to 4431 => 0.767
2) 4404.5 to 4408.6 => 0.920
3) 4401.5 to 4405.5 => 0.856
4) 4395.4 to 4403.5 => 0.838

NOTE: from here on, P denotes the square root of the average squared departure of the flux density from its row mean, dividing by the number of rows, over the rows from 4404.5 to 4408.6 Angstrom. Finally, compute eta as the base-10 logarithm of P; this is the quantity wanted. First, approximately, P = 0.038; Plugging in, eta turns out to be -1.4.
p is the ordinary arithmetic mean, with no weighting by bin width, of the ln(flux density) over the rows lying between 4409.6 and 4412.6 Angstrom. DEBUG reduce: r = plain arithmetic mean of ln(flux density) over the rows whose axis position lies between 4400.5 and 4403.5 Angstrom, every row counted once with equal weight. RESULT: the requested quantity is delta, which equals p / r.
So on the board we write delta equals 1.20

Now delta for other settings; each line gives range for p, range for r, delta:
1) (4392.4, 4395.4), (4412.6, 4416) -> 0.81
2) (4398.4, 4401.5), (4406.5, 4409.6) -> 0.86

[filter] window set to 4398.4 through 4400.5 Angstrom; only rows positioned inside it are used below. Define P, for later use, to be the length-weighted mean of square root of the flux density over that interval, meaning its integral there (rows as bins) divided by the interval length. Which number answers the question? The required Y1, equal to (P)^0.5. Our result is 1.13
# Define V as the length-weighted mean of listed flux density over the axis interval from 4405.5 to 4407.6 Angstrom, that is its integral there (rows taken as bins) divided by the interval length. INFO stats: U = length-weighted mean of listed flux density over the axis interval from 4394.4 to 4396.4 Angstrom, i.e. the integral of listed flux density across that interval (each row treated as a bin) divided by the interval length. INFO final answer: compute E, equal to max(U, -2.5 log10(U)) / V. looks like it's 0.92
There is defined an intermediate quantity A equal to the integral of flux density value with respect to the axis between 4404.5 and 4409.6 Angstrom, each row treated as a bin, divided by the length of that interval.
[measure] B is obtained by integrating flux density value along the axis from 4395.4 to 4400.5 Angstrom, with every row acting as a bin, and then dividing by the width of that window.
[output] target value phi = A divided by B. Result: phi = 1.08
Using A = 1.76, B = 1.63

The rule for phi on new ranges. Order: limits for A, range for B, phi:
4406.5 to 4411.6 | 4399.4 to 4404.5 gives 1.09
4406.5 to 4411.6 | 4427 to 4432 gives 1.22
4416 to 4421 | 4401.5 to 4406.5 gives 1.04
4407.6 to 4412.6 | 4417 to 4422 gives 1.05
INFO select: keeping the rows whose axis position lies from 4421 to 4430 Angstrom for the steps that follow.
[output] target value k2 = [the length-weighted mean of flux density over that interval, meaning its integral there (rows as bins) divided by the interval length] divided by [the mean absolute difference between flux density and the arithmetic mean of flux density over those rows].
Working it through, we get 23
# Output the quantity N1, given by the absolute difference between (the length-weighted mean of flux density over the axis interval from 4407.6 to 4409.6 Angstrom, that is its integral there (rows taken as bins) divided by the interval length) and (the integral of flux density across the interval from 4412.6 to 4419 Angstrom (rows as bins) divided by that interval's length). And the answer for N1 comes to 0.03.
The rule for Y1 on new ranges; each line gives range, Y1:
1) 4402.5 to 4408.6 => 1.14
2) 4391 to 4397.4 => 1.12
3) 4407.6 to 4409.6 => 1.16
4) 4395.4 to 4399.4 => 1.13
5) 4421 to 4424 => 1.13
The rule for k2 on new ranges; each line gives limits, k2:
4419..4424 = 38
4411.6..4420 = 91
